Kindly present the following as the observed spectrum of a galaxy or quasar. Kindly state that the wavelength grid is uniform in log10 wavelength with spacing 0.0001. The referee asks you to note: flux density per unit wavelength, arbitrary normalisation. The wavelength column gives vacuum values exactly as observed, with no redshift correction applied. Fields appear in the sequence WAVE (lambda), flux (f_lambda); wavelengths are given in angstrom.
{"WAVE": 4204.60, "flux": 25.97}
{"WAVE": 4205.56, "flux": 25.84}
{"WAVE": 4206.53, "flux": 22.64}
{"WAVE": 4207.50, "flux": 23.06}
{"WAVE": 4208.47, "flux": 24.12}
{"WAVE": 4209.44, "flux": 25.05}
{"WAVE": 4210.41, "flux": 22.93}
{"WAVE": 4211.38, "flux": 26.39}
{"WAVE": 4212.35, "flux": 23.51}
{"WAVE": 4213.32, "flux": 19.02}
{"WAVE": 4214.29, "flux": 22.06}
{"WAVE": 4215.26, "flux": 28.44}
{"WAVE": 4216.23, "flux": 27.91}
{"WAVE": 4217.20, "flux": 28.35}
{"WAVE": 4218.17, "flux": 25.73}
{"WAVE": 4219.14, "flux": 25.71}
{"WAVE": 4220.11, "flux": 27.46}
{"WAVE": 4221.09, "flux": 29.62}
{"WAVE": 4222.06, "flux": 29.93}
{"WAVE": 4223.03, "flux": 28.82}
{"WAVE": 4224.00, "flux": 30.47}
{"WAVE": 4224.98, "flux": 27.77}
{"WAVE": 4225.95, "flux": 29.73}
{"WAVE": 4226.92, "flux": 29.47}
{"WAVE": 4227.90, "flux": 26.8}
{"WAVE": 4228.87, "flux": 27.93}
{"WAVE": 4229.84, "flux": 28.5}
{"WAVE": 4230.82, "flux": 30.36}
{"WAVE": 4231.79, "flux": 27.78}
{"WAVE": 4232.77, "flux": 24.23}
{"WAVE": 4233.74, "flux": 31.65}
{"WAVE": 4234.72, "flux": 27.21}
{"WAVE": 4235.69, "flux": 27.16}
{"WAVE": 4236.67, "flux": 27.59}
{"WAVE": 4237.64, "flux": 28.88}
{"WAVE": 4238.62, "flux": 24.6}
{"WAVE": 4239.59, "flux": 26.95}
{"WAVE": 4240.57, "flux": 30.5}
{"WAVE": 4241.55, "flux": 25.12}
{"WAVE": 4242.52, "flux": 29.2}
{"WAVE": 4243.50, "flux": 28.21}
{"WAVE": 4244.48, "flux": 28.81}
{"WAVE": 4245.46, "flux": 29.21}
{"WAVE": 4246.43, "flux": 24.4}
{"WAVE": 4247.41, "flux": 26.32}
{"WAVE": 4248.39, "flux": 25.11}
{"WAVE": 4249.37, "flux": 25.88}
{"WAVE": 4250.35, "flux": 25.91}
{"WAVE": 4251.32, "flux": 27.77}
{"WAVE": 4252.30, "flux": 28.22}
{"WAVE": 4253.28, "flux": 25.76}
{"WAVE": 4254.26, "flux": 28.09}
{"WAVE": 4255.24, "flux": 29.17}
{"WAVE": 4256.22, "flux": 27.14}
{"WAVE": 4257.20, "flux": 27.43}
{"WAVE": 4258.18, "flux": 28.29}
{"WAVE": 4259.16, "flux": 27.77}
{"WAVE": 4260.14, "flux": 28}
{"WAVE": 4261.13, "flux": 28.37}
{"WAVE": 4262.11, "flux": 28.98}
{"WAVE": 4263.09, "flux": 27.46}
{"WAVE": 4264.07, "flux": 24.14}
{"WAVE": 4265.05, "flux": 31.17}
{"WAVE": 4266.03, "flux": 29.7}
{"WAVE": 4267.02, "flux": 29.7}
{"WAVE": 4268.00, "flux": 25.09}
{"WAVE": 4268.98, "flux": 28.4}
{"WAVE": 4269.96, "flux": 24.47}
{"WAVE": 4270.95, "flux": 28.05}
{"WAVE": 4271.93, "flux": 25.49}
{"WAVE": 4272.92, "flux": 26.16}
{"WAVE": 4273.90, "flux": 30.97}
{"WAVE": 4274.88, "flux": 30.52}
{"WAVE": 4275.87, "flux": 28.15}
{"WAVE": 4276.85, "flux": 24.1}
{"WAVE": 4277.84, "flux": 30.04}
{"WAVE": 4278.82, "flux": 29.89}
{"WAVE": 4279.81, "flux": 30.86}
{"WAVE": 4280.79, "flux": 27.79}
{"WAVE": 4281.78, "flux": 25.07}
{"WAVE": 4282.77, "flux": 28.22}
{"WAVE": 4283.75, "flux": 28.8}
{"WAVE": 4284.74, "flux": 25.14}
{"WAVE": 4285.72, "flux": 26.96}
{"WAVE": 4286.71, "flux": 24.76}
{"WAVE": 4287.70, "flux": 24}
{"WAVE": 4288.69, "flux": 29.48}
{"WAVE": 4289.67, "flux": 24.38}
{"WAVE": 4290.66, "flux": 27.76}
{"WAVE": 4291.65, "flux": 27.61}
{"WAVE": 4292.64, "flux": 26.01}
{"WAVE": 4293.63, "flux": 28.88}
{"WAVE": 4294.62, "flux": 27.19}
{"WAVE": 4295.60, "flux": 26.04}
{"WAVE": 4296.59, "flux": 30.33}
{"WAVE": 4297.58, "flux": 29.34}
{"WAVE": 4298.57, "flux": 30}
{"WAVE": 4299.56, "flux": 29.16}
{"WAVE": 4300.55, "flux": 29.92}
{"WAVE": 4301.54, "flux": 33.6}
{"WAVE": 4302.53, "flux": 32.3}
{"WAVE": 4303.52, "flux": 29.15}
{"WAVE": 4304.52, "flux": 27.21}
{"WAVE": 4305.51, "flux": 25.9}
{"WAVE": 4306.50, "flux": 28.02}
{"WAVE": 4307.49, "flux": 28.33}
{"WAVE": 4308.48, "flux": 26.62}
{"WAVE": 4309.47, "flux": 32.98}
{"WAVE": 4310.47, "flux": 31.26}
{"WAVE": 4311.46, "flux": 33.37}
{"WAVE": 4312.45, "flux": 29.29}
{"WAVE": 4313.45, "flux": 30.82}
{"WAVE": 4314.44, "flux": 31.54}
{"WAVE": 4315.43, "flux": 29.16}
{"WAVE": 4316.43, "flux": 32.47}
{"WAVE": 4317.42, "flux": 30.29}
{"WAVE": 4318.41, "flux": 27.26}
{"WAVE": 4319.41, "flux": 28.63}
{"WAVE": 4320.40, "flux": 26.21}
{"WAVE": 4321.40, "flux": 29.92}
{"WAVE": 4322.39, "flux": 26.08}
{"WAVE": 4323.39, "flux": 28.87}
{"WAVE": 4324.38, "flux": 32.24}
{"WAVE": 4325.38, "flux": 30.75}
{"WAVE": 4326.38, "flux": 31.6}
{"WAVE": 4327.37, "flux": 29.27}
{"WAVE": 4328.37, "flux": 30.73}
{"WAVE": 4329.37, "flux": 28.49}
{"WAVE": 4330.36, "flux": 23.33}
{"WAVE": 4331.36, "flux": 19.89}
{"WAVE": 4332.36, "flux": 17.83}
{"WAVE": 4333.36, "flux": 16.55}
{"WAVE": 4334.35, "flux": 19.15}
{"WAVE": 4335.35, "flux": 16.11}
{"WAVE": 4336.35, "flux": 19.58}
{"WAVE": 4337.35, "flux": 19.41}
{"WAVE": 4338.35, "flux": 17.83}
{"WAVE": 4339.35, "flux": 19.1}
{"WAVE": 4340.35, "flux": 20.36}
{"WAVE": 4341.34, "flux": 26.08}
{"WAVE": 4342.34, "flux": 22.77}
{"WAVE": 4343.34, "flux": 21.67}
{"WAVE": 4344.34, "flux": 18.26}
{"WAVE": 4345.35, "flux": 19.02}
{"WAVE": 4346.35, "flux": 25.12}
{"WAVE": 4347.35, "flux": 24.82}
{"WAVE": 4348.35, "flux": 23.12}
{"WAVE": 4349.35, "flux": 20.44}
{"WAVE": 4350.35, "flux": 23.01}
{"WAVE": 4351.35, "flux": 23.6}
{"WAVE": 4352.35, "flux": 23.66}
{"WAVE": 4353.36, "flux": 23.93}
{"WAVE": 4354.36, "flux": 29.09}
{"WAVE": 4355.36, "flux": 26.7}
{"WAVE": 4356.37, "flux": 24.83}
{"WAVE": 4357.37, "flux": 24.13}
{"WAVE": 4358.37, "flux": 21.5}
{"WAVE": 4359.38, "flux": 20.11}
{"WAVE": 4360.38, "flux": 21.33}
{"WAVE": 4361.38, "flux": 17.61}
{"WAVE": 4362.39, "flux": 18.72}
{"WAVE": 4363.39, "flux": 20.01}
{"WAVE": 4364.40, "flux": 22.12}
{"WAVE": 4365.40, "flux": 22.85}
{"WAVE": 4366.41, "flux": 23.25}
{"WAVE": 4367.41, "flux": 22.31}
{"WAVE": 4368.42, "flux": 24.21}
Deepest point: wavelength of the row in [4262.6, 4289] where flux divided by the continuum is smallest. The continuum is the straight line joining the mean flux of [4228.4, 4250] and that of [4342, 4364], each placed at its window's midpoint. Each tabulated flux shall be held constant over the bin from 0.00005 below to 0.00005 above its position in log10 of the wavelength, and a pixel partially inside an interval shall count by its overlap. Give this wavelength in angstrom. 4264.07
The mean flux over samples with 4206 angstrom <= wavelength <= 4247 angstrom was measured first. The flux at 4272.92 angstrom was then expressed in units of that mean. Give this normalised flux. 0.97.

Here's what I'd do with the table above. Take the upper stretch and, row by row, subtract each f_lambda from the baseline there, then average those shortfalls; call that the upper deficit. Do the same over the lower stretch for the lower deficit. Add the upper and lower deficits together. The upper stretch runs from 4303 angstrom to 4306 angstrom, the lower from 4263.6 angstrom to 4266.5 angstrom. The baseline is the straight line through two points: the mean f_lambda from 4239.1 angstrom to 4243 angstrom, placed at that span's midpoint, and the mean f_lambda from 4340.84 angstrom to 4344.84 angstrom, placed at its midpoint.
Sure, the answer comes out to -4.8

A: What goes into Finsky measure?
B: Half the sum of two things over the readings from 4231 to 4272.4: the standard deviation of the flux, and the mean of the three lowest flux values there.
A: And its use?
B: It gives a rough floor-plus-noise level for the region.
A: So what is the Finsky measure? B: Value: 13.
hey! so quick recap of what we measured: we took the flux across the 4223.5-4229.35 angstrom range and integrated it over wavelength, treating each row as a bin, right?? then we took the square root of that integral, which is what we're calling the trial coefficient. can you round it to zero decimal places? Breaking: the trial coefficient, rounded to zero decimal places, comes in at 13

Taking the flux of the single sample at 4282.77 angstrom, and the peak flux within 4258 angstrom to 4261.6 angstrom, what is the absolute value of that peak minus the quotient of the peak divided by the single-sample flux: 27.4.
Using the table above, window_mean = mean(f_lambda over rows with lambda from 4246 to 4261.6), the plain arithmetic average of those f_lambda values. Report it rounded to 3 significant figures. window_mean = 27.1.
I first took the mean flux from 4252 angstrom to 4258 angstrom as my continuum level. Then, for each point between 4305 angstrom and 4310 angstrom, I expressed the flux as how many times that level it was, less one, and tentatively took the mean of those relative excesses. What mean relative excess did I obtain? 0.03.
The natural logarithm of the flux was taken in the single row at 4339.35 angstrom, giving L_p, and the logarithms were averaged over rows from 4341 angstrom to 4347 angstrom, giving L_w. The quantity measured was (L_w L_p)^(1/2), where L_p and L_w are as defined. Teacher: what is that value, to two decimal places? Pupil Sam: 3.02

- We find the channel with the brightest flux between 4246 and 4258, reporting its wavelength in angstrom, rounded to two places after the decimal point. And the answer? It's 4255.24 angstrom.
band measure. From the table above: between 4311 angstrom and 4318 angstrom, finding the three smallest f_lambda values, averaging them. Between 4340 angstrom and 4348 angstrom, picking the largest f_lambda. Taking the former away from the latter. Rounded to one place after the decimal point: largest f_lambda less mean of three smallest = -3.5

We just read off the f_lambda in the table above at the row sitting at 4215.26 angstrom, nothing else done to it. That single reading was 28.44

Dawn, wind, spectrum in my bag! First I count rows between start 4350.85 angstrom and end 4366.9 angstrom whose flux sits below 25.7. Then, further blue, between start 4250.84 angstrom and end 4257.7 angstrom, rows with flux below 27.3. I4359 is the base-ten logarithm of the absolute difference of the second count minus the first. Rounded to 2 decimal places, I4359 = 1.08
